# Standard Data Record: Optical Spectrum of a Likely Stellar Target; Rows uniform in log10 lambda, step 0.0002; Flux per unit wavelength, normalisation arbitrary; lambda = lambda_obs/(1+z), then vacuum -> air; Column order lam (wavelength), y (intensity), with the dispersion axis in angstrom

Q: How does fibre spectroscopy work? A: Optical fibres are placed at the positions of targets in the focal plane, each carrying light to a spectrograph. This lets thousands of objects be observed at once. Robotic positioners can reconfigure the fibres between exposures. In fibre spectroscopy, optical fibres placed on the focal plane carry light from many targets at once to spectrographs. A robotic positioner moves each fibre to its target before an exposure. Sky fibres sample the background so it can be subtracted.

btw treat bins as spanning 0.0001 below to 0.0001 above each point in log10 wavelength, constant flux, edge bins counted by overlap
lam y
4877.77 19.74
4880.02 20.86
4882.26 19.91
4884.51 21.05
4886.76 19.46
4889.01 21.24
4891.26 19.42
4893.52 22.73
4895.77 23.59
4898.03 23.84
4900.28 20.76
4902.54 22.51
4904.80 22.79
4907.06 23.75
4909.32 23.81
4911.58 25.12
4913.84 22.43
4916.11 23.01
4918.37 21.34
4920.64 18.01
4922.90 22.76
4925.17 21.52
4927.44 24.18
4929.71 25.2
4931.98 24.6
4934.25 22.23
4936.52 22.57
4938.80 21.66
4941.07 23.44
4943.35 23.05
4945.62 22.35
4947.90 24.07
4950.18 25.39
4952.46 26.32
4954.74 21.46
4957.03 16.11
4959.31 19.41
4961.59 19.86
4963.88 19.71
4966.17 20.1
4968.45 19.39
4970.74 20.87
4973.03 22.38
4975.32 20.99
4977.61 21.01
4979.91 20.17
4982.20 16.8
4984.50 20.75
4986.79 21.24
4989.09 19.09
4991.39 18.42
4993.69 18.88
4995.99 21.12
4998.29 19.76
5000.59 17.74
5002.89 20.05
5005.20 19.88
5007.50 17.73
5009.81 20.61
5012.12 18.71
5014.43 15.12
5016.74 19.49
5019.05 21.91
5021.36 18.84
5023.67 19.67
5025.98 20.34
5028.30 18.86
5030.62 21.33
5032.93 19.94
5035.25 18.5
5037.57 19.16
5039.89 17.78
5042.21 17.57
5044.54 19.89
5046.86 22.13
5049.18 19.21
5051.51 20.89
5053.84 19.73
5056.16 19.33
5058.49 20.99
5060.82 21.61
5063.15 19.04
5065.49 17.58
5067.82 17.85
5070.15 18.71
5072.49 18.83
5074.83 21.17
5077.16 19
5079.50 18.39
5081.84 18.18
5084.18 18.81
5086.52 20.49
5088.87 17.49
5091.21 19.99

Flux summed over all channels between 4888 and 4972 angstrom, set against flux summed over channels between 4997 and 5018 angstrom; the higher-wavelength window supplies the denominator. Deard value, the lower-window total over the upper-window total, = 4.9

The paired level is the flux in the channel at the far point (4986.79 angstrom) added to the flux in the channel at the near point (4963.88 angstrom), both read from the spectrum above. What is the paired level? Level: 41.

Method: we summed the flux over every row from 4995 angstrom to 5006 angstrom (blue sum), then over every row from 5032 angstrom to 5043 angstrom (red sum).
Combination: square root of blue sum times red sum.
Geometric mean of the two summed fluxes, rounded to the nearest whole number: 96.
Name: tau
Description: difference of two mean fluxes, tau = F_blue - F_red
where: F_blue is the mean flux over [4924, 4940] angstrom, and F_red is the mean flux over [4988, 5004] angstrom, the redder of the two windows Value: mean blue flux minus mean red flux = 4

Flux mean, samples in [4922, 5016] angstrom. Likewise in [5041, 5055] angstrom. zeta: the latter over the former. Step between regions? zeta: 0.95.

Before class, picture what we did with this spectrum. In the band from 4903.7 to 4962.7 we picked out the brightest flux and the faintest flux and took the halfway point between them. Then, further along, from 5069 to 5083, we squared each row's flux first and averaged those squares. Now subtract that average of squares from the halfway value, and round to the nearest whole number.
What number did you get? -343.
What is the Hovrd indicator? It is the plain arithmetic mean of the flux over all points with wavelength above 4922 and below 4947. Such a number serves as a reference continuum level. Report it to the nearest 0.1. 23.1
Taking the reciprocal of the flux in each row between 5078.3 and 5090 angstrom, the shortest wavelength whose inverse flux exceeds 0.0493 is 5079.50 angstrom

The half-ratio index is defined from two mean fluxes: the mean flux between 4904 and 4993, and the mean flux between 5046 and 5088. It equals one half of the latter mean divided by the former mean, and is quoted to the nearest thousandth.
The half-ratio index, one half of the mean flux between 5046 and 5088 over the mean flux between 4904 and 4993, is 0.450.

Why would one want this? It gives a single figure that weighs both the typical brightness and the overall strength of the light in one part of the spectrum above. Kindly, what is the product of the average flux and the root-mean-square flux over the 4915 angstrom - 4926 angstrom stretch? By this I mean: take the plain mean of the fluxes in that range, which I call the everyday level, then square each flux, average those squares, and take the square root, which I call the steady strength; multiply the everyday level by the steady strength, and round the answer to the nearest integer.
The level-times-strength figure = 456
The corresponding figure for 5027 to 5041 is 372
